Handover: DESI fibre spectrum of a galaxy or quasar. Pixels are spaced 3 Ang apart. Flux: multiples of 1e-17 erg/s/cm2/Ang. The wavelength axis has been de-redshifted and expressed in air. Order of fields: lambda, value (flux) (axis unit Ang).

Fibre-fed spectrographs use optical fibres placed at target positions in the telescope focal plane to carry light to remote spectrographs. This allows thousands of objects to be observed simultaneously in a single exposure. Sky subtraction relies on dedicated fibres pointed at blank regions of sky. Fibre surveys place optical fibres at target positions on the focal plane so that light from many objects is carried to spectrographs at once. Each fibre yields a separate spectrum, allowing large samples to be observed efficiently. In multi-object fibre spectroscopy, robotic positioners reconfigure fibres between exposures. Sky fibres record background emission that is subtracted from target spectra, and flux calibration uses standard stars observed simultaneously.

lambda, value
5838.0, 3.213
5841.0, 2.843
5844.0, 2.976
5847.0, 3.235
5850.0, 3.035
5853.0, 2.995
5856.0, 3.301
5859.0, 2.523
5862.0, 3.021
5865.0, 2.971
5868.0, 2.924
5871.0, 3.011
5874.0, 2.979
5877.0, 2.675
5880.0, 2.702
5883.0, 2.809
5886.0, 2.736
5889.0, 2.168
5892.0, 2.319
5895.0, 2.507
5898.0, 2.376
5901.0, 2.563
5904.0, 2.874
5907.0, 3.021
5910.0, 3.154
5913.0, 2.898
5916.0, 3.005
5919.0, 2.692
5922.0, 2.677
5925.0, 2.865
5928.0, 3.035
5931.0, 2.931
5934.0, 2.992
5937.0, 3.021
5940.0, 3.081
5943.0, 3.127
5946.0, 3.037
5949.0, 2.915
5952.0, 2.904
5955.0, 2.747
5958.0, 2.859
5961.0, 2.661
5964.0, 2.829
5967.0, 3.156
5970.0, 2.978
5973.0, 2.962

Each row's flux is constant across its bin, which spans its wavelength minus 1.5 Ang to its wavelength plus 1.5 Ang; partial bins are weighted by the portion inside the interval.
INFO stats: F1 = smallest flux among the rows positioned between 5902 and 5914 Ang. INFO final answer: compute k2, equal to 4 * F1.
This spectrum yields 11.5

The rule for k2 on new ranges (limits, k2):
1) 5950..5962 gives 10.6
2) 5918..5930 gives 10.7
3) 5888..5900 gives 8.7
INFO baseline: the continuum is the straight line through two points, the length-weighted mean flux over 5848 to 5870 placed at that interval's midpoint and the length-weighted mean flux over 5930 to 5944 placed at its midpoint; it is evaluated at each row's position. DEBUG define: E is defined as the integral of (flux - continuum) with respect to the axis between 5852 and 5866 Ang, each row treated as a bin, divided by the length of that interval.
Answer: -0.01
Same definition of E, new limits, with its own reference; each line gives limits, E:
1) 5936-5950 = 0.01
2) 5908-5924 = -0.13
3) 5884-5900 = -0.56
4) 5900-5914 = -0.09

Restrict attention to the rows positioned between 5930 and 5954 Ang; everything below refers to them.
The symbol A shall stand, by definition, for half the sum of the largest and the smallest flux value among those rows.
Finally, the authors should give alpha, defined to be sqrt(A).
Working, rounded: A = 3.02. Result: 1.74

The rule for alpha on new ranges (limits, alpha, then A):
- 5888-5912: 1.63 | 2.66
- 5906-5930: 1.71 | 2.92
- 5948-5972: 1.71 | 2.91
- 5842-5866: 1.71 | 2.91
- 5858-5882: 1.66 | 2.77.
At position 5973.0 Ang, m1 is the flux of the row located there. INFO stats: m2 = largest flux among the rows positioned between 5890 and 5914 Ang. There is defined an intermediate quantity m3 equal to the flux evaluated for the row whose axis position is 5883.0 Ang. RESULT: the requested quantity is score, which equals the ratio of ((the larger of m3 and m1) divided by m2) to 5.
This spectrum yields 0.188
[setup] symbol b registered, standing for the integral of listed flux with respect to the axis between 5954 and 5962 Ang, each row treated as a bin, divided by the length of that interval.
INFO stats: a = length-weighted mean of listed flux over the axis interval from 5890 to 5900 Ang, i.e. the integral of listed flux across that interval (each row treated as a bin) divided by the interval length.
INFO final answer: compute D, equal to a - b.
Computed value -0.36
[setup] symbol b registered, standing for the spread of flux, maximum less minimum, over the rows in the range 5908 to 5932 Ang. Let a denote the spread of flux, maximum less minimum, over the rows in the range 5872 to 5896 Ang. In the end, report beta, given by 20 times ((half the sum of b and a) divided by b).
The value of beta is 27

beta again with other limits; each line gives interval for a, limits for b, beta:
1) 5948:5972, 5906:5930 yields 20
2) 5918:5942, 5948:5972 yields 18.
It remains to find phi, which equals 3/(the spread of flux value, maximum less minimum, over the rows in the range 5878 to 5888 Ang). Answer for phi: 28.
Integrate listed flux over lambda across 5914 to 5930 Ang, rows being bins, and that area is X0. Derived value 46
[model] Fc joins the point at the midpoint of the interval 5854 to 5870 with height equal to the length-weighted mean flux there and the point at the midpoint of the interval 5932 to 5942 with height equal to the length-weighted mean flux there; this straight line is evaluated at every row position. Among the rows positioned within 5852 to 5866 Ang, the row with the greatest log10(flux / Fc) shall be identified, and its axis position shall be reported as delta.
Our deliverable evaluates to 5856.0 Ang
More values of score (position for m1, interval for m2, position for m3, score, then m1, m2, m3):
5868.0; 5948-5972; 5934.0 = 0.190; 2.924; 3.156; 2.992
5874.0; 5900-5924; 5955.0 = 0.189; 2.979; 3.154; 2.747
